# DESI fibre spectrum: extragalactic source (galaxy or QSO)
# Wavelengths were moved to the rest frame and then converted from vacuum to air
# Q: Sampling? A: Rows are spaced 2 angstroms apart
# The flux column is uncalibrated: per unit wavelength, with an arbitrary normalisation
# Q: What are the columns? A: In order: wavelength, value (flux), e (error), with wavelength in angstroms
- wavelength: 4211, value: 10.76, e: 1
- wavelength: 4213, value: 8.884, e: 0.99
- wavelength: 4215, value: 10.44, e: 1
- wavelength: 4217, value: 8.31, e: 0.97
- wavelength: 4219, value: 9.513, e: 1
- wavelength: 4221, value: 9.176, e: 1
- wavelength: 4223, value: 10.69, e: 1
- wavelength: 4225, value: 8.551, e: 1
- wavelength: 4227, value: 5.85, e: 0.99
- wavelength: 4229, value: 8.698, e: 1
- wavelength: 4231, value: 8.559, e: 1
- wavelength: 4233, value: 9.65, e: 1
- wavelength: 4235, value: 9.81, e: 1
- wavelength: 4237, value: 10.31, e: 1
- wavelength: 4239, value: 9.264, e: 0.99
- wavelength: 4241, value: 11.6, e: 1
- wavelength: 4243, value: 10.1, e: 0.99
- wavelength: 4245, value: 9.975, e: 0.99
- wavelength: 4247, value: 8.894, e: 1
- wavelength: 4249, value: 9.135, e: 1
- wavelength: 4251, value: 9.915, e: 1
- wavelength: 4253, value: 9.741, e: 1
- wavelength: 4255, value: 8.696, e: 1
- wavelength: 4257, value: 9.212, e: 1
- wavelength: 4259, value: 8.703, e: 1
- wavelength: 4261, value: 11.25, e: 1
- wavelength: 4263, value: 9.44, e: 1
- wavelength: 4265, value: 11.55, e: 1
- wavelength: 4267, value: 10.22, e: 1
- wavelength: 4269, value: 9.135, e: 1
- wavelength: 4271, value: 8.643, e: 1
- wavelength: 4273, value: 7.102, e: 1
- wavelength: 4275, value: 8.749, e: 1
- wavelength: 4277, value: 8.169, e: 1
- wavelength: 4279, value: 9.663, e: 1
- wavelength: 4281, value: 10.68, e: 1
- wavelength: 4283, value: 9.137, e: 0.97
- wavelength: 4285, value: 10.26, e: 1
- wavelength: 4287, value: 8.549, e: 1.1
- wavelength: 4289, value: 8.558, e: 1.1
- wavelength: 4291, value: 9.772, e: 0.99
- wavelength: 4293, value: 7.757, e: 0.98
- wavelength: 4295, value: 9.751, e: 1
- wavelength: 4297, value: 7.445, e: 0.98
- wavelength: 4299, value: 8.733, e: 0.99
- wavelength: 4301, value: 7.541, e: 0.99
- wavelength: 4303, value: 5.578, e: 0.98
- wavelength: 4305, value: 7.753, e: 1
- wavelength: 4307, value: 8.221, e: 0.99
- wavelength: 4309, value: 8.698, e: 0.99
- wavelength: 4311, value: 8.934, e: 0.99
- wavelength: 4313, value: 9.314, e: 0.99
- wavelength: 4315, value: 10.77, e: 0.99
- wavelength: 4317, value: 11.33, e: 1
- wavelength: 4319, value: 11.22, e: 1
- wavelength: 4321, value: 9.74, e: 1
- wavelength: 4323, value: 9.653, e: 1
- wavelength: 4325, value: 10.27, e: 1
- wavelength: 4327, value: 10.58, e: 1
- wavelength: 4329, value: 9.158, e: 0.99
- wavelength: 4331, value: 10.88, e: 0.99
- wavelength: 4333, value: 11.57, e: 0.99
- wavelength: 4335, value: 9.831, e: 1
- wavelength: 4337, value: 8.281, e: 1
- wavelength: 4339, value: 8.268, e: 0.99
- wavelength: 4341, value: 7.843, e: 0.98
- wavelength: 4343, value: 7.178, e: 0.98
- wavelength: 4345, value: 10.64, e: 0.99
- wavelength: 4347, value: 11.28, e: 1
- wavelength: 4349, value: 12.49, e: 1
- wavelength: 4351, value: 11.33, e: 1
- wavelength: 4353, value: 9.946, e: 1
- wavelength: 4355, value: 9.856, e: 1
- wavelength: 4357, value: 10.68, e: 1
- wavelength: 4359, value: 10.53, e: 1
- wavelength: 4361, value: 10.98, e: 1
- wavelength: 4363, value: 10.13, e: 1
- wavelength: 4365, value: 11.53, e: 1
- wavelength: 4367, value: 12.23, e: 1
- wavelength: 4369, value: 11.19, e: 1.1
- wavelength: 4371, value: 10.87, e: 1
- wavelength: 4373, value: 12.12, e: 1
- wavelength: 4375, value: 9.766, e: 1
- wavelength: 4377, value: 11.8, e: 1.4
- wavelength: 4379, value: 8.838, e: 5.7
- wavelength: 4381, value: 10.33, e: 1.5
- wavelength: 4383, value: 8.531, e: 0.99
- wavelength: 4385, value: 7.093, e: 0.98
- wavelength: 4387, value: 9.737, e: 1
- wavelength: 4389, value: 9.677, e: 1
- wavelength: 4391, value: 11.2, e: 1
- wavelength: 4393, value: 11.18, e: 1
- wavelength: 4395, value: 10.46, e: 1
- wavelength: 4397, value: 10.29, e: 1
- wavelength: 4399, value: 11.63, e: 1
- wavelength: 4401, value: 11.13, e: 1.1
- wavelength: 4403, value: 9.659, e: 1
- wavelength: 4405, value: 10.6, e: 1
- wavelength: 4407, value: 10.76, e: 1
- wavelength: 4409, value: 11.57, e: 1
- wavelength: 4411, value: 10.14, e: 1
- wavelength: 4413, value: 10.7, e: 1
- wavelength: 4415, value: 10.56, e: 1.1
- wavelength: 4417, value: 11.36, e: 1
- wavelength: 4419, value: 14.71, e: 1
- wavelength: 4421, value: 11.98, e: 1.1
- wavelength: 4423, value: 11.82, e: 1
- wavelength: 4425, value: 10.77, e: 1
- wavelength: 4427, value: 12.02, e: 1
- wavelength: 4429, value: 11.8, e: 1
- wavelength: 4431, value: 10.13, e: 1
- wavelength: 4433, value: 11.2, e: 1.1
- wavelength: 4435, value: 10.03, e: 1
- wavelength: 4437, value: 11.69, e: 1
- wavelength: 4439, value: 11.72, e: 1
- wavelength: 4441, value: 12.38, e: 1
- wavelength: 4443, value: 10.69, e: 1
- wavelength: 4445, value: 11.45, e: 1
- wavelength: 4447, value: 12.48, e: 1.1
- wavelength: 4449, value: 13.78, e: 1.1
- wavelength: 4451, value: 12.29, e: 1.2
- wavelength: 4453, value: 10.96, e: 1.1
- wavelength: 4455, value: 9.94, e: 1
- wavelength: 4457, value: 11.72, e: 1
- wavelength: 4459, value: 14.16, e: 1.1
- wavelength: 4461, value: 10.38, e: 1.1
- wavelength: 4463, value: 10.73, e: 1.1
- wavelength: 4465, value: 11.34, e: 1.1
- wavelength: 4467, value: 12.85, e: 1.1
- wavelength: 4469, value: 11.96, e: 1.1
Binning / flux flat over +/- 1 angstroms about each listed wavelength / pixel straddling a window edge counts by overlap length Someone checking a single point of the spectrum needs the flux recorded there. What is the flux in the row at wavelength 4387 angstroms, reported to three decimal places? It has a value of 9.737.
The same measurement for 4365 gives 11.530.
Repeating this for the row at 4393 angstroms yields 11.180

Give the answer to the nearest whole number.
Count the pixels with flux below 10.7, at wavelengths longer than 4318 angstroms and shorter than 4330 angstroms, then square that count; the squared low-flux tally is 25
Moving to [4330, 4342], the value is 16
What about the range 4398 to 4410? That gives 4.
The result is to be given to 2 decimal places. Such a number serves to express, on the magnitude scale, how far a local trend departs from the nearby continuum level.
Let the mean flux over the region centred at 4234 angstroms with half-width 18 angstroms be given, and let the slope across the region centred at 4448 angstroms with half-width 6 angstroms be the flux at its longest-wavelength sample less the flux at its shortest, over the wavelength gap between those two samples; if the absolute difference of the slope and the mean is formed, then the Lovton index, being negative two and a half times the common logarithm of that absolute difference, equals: -2.42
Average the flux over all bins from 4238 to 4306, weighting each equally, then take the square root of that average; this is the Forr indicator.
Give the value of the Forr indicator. 3.02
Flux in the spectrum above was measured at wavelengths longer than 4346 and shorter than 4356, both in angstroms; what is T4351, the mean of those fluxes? 11.0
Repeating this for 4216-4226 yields 9.2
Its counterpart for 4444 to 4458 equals 11.8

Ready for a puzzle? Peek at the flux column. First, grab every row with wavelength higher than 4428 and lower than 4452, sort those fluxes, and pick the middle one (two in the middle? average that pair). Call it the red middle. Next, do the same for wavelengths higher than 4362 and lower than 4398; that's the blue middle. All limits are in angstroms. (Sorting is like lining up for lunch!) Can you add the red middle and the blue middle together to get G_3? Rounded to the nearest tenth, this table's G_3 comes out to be 22.1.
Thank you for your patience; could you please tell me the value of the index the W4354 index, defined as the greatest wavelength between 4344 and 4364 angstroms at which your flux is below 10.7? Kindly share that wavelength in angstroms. 4363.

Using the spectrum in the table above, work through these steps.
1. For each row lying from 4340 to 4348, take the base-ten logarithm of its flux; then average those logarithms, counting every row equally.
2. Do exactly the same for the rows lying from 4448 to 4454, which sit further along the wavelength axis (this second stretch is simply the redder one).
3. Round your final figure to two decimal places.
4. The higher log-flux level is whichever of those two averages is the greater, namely 1.09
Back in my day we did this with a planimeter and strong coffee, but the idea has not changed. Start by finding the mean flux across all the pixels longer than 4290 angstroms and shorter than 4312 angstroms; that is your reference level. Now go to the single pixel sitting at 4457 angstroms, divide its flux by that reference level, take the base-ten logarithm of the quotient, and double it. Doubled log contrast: 0.31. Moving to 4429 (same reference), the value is 0.32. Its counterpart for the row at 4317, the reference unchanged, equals 0.28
